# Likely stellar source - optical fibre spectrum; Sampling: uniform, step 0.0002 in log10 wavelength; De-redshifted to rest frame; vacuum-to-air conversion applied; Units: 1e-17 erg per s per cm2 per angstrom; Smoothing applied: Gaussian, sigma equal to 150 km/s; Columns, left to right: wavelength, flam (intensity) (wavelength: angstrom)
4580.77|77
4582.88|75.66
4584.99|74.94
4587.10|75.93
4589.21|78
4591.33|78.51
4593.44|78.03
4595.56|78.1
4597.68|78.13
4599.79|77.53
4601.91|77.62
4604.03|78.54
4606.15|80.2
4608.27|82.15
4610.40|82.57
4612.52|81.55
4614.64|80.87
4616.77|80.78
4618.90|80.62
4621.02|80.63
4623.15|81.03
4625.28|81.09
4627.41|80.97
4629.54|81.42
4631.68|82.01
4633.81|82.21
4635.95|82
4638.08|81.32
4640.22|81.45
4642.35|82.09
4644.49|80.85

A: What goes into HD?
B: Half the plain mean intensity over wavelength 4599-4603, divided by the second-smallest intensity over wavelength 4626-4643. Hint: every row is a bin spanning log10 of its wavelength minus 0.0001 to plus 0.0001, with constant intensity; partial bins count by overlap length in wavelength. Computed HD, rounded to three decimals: 0.477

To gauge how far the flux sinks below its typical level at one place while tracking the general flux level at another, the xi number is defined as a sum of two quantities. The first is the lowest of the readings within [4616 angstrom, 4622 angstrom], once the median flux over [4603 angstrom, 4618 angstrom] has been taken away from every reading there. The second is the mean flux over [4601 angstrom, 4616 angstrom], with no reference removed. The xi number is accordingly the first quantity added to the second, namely 80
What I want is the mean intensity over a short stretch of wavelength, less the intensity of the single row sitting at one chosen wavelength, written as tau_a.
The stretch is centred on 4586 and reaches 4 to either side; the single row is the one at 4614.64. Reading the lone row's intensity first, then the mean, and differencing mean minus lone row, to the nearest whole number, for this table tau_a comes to -5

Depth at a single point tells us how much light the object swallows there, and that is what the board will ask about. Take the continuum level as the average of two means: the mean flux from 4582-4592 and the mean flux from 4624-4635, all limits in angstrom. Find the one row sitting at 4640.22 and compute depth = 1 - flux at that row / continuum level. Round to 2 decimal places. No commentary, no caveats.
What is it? -0.03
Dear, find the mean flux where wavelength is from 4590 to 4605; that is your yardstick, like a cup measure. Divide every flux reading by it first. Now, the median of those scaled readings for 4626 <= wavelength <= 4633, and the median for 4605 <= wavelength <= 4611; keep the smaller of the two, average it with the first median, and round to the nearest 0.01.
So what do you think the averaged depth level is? 1.04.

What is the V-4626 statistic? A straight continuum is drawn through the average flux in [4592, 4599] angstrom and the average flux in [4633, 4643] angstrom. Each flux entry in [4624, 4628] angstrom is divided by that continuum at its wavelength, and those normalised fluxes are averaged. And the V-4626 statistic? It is 1.00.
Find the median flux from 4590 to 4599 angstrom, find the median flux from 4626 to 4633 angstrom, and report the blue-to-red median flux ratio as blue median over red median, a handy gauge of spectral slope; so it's 0.959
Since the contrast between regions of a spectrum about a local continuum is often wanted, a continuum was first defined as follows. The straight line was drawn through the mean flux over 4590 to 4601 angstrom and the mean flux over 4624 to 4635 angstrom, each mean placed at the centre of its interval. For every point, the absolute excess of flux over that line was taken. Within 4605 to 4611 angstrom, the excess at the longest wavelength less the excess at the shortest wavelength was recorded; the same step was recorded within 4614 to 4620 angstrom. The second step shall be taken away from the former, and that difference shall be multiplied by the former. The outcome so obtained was 5.1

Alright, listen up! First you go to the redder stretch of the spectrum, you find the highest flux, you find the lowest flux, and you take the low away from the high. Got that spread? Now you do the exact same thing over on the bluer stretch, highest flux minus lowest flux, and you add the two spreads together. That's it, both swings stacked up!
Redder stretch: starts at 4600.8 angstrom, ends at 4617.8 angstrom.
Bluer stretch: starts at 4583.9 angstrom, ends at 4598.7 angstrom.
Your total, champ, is 8.5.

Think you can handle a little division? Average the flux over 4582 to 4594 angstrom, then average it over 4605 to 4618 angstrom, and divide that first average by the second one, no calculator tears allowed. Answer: 0.945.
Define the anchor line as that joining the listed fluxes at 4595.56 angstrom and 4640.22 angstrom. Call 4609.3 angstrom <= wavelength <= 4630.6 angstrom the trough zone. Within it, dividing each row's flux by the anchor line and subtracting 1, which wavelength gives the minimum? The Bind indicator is 4627.41 angstrom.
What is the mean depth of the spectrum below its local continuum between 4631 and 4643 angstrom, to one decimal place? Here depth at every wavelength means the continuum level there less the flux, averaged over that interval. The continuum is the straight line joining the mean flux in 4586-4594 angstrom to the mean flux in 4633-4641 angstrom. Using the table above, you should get -0.1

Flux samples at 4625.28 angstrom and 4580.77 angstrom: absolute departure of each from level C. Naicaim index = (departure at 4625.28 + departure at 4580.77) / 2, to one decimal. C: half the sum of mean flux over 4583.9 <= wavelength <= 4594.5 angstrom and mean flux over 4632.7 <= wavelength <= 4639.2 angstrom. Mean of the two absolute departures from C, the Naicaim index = 2.0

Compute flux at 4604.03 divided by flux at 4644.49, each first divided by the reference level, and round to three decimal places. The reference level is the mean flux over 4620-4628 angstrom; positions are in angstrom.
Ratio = 0.971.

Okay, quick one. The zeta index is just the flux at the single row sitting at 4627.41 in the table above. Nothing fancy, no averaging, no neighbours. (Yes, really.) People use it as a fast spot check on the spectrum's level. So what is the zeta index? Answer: 80.97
